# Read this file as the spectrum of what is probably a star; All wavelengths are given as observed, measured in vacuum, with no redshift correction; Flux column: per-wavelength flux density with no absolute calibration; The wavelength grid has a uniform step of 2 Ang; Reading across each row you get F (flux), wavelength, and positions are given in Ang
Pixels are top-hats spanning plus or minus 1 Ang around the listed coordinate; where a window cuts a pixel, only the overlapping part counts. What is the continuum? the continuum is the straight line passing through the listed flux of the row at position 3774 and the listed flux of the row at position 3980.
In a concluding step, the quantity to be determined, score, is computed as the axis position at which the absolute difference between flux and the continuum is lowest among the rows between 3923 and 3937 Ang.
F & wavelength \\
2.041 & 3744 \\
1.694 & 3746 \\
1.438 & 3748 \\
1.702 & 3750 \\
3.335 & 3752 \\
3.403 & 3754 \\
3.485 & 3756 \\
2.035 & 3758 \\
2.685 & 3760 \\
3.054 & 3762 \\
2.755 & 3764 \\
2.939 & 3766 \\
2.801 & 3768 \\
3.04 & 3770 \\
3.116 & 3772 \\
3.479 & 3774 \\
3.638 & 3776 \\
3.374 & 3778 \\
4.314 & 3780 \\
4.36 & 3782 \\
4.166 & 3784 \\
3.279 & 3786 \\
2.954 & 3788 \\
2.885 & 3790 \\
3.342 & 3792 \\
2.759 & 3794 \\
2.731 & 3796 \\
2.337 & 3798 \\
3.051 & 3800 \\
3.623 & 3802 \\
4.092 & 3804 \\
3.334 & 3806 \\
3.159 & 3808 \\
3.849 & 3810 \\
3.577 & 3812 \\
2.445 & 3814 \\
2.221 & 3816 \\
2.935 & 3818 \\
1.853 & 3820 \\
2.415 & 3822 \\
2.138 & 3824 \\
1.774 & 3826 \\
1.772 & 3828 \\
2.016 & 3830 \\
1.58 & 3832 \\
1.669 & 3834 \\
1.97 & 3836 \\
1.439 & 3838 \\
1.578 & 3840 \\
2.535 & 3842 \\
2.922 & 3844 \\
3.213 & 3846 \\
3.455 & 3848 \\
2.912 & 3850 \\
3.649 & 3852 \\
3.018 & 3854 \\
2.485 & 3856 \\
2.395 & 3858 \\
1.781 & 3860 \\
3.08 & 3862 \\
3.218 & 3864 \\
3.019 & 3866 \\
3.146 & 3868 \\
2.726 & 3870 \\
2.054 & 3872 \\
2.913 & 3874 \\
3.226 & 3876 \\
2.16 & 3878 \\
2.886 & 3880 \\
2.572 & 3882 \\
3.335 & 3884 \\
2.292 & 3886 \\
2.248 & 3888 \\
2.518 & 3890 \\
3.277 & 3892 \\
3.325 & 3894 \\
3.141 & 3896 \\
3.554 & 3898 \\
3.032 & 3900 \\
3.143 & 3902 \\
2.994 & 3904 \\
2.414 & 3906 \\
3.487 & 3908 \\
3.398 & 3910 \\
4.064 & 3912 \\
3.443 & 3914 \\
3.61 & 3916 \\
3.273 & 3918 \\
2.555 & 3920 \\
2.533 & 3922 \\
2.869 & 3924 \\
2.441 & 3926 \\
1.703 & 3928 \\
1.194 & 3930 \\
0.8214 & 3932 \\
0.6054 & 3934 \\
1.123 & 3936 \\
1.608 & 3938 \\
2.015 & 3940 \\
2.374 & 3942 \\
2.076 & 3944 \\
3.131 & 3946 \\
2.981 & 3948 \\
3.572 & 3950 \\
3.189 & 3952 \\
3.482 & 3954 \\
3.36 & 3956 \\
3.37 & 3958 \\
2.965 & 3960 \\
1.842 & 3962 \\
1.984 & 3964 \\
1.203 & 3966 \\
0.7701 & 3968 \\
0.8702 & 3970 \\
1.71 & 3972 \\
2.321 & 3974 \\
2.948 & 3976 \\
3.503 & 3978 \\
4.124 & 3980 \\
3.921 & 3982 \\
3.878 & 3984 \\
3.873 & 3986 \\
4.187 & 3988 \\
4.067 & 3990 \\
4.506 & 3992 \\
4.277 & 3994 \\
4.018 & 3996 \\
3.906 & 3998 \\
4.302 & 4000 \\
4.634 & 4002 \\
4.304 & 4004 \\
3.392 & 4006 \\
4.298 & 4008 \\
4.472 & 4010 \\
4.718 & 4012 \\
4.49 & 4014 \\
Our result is 3924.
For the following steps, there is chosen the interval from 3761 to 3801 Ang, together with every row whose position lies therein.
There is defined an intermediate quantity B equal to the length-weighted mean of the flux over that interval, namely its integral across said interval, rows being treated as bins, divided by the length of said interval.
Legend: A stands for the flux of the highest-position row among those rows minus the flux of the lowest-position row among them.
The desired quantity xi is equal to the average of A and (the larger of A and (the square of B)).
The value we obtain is 5.2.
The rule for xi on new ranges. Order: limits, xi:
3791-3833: 2.8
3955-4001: 5.4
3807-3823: 3.6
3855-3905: 4.2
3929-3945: 1.5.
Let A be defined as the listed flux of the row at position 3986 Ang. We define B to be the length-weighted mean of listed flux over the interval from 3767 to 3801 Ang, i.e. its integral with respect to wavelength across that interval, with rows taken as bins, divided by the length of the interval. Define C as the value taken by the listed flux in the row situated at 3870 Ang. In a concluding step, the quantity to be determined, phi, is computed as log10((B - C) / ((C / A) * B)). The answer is -0.6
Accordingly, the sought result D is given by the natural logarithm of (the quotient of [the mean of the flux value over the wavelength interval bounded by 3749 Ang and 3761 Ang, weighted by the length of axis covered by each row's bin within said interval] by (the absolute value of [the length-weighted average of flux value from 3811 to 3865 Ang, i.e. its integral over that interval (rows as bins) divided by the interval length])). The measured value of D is 0.1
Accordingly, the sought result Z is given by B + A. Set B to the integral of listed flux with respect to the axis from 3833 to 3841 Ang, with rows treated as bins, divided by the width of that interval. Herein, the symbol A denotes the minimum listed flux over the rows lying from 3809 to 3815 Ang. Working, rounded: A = 2.445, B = 1.7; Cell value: 4.1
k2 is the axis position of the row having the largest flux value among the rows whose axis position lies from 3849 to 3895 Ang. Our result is 3852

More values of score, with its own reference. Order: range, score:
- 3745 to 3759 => 3754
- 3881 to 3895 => 3884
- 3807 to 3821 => 3812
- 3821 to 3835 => 3822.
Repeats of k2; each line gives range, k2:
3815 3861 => 3852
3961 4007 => 4002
